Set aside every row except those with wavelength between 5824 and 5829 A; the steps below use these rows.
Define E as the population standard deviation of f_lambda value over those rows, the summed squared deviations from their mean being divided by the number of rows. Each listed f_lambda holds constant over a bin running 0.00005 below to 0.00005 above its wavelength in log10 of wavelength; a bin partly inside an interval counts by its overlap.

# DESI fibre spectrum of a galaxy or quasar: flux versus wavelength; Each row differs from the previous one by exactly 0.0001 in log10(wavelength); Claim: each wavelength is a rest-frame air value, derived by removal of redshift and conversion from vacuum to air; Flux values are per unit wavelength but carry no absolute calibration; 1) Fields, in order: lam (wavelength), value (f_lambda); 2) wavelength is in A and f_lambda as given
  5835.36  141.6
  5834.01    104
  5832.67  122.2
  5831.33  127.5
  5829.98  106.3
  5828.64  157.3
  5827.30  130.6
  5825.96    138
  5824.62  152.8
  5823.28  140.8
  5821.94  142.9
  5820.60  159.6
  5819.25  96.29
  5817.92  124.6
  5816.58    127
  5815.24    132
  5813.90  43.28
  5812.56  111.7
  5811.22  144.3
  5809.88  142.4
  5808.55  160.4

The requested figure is 11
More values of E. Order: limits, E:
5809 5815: 41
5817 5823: 23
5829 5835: 10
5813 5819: 37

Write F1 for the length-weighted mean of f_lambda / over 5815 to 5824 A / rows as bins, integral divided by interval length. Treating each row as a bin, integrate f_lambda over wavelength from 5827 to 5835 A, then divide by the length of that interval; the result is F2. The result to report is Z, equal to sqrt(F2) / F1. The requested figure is 0.085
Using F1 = 132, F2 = 125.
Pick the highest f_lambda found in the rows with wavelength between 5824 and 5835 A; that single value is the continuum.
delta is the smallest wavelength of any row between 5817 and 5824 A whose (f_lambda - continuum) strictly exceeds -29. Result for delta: 5820.60 A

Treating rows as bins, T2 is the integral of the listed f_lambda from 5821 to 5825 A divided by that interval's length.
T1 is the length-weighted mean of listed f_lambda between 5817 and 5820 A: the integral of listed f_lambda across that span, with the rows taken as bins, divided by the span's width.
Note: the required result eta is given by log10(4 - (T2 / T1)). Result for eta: 0.43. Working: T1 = 113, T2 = 146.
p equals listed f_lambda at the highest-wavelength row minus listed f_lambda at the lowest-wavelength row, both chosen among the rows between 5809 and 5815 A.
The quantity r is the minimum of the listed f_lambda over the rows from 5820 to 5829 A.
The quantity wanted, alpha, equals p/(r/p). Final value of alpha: 75.2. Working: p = -99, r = 130.6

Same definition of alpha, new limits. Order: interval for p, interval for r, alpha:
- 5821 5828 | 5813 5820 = 3.5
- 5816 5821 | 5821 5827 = 7.7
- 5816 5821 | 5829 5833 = 10.0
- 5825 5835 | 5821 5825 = 8.2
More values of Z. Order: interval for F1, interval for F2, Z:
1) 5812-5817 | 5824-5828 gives 0.116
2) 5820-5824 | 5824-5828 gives 0.080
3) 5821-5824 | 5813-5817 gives 0.069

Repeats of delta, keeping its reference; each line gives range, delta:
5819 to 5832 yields 5820.60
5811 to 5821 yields 5811.22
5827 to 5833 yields 5827.30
